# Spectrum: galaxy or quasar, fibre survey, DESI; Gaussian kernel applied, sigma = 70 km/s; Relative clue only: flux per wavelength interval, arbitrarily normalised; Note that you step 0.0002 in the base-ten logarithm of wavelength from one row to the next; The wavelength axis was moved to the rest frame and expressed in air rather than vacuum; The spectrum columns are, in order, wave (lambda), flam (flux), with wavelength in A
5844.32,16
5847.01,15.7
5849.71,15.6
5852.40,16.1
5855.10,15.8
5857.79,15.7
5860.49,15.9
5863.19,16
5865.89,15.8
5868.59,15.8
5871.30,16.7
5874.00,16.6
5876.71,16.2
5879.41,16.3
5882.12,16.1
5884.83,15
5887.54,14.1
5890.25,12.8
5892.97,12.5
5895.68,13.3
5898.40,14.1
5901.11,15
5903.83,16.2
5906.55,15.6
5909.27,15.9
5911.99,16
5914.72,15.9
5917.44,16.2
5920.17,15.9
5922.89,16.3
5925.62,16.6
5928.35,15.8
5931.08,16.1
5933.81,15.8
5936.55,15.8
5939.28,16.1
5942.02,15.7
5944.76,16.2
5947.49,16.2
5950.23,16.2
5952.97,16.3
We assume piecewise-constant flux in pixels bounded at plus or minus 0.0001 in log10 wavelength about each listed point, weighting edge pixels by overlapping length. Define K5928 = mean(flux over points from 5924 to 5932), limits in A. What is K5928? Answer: 16.17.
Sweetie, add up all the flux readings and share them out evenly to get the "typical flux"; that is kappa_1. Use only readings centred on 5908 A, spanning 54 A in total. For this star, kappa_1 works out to 15.3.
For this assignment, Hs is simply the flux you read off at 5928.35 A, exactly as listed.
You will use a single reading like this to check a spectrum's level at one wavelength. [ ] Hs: 15.8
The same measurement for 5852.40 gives 16.1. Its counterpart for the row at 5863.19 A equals 16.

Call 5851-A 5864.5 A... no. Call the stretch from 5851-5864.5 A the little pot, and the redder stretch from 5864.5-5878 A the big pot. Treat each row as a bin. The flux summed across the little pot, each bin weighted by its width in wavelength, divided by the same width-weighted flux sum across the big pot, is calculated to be 0.98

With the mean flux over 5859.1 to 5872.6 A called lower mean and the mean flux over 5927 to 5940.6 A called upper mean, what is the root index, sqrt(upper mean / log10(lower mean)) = 3.63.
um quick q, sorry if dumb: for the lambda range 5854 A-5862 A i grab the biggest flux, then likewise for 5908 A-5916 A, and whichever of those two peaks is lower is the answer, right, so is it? 15.9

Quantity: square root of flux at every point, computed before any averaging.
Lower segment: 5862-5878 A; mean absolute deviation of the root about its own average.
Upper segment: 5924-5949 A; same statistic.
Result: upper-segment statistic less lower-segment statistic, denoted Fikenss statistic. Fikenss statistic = -0.011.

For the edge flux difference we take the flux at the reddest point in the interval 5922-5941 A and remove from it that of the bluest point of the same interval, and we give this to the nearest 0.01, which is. -0.20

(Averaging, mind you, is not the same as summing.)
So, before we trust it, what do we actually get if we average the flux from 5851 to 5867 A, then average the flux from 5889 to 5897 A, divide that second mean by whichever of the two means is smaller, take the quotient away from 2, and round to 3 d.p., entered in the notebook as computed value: 1.000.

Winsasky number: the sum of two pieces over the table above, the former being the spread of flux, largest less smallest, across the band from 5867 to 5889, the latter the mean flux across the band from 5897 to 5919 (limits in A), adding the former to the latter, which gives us 18.2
